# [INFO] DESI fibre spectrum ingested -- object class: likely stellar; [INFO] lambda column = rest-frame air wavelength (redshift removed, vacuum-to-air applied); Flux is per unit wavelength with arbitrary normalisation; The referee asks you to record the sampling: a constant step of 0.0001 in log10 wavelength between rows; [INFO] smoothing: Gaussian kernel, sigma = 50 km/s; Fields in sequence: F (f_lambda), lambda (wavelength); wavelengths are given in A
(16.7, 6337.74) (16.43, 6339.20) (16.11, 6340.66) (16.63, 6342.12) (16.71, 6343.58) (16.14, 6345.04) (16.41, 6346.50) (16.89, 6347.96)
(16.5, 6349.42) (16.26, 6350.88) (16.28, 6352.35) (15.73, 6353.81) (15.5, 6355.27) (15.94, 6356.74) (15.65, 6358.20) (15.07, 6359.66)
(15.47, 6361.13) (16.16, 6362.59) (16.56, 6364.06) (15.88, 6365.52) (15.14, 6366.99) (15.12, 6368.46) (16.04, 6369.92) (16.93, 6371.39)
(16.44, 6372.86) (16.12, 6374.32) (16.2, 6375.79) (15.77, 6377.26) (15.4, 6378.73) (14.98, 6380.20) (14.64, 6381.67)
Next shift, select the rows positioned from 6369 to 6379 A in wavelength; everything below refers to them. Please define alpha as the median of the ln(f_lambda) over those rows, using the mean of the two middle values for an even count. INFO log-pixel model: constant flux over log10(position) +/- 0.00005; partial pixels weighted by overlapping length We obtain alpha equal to 2.78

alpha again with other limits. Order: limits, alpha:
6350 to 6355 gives 2.79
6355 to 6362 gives 2.74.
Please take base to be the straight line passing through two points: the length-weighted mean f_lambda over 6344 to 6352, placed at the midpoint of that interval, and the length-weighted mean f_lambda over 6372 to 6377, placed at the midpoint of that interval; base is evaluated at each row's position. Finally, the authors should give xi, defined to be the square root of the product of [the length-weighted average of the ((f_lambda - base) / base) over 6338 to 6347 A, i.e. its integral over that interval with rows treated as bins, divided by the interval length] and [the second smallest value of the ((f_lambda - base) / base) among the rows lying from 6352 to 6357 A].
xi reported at 0.013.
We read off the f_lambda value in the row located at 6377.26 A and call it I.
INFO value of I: 15.77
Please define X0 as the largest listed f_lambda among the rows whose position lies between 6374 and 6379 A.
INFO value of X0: 16.2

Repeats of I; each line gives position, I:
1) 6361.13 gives 15.47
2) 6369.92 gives 16.04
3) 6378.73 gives 15.4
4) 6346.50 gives 16.41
